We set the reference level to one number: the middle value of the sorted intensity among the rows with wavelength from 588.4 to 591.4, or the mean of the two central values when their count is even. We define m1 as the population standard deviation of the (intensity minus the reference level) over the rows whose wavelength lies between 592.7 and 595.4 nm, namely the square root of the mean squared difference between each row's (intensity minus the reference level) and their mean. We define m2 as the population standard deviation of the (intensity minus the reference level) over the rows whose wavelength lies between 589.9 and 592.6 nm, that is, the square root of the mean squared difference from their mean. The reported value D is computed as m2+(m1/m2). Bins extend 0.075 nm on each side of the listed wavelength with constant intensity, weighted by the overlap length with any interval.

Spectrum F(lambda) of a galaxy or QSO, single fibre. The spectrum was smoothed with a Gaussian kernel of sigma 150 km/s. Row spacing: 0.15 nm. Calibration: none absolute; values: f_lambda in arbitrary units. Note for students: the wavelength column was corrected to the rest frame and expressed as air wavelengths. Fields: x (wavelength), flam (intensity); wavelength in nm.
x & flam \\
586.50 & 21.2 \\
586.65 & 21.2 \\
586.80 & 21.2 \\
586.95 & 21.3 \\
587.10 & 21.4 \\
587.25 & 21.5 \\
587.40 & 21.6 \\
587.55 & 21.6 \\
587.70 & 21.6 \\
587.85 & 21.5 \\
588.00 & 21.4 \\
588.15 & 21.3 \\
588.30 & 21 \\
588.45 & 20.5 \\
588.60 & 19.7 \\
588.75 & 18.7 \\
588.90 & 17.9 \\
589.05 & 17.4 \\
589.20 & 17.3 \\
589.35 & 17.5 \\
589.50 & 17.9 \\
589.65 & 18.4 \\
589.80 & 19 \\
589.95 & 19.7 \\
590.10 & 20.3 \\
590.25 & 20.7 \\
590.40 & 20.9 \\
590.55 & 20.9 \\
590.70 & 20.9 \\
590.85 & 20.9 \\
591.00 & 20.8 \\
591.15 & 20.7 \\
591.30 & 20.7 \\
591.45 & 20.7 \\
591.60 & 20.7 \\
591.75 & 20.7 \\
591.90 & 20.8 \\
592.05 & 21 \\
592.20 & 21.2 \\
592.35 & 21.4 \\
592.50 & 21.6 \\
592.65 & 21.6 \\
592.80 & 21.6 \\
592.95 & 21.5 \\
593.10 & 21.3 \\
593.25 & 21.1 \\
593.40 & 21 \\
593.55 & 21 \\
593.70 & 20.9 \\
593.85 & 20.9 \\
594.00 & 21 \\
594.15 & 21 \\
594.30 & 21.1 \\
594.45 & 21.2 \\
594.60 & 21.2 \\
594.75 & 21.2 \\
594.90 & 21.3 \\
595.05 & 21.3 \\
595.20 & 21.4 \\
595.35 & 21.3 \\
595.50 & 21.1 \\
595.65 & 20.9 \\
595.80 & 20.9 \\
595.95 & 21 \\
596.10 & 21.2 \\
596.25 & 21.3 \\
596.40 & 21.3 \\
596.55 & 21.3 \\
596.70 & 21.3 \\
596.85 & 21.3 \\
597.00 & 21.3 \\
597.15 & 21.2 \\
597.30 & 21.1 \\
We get 0.9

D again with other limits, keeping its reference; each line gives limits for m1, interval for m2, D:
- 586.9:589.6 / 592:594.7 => 7.3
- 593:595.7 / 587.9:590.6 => 1.5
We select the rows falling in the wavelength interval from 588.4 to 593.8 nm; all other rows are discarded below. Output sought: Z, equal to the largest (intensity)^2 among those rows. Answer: 467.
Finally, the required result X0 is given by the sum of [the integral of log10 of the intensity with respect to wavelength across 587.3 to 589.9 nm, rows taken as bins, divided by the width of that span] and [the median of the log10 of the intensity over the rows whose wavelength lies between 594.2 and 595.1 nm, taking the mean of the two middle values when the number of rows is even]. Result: 2.62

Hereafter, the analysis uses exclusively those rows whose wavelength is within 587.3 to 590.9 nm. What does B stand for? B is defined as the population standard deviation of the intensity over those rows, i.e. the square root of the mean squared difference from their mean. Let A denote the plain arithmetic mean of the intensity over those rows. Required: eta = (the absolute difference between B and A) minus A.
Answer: -1.49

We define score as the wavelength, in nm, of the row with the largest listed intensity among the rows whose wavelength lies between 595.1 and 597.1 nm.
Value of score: 595.20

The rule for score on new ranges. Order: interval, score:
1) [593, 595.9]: 595.20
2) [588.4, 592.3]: 592.20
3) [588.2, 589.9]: 588.30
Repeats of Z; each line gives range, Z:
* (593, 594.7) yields 454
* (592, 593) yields 467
